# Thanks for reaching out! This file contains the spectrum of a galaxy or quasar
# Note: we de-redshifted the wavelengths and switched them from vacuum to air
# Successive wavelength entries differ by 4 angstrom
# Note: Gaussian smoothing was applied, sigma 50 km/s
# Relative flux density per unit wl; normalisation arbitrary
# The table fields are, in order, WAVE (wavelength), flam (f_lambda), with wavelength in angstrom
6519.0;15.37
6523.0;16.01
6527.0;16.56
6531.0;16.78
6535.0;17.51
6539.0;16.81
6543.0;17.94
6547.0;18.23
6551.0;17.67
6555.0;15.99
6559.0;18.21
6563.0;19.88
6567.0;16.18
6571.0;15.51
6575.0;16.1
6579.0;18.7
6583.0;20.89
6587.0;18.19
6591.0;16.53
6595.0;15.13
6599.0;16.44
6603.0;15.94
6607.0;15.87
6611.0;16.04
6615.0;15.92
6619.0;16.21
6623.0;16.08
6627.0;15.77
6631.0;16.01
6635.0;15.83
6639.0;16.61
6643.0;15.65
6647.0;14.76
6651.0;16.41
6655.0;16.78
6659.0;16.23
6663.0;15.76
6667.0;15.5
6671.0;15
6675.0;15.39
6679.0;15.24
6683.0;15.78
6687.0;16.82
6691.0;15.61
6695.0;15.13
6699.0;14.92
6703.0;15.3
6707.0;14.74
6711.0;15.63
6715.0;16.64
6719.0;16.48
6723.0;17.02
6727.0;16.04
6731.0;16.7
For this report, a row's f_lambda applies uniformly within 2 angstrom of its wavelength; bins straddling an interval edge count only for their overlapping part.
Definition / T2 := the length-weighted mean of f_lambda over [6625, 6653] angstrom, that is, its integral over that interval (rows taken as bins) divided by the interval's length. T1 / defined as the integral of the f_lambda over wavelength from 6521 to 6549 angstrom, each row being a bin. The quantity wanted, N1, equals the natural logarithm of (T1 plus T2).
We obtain 6.21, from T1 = 479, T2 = 15.9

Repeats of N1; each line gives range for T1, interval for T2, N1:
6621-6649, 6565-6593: 6.13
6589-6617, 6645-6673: 6.14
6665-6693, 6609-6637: 6.12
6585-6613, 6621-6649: 6.16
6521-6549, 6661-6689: 6.20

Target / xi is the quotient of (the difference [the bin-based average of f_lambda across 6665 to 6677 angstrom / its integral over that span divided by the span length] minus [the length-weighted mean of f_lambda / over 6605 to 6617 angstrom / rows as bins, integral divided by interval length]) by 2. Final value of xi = -0.32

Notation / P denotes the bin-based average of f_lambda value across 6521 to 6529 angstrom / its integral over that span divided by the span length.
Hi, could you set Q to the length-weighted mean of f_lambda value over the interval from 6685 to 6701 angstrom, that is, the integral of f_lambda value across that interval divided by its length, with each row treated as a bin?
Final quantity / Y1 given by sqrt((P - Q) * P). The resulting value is 3.3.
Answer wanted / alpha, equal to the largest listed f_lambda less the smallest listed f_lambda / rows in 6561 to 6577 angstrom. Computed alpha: 4.4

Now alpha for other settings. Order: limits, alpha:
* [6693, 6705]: 0.4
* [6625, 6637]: 0.2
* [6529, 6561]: 2.2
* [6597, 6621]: 0.6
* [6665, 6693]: 1.8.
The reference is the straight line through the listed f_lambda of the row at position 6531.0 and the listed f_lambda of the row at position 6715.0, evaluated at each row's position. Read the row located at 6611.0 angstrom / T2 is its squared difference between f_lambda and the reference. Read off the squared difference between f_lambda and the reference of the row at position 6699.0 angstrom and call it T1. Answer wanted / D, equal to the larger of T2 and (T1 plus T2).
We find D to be 3.5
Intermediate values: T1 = 3.00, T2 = 0.5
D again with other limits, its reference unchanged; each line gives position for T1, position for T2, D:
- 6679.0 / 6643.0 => 3.1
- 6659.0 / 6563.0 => 10.0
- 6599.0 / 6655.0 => 0.1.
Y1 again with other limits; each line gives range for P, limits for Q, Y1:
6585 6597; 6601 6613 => 3.3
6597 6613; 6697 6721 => 2.7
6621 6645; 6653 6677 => 1.9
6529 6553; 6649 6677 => 5.3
